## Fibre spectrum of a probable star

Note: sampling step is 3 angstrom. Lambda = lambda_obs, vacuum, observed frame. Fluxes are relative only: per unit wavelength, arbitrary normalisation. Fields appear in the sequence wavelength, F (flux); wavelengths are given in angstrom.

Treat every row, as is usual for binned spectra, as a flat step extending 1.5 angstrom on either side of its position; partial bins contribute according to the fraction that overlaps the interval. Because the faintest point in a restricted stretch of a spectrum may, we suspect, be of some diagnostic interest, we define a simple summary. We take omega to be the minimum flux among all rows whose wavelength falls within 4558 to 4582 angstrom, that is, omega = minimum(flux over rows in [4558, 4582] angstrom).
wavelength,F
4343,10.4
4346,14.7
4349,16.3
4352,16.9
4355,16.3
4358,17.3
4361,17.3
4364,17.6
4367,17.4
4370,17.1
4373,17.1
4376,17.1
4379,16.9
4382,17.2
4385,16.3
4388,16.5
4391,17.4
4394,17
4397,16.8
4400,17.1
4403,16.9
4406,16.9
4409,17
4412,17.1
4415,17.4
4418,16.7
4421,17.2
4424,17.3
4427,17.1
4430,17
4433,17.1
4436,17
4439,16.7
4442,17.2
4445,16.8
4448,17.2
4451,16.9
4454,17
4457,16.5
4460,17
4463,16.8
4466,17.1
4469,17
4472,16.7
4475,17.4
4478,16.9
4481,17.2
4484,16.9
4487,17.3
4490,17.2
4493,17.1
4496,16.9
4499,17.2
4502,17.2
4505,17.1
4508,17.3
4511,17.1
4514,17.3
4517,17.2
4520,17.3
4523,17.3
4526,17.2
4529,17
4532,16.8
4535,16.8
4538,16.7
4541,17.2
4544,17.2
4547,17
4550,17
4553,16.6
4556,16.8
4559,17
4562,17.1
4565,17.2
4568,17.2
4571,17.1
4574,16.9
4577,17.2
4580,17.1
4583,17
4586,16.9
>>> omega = 16.9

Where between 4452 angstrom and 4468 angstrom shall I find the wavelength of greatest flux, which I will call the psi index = 4466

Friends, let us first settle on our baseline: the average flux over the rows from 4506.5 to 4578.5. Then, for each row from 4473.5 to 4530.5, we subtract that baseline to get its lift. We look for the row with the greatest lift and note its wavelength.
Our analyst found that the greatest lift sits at 4475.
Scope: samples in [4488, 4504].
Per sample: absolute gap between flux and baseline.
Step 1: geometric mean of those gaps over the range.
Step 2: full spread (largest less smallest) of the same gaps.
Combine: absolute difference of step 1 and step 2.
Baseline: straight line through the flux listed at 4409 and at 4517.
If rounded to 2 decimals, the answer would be 0.18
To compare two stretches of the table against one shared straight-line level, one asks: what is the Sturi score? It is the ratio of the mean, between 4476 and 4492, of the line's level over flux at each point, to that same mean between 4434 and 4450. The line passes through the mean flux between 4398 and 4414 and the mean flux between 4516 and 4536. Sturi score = 0.99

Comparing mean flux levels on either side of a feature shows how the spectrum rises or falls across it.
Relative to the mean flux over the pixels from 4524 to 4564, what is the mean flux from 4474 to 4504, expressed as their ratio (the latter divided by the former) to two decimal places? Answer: 1.01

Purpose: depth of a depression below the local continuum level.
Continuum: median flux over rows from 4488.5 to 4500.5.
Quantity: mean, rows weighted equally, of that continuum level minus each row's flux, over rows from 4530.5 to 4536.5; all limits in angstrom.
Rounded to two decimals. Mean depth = 0.35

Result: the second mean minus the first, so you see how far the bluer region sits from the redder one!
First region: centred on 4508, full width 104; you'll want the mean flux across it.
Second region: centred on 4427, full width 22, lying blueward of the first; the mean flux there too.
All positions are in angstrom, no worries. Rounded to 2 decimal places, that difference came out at 0.02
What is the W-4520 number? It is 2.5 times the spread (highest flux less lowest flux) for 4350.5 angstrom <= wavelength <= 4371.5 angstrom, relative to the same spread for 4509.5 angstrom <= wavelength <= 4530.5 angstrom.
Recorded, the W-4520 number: 11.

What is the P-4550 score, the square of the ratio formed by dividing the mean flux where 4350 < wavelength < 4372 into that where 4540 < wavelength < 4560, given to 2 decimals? 0.98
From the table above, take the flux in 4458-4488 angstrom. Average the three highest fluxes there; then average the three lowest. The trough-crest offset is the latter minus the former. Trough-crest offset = -0.50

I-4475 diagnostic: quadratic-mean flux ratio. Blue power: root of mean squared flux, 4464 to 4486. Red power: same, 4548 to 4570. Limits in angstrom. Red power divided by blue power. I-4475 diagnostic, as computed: 1.00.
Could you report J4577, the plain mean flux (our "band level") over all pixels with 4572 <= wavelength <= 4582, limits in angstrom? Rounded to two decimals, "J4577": 17.07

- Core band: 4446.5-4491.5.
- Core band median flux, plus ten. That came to 27.00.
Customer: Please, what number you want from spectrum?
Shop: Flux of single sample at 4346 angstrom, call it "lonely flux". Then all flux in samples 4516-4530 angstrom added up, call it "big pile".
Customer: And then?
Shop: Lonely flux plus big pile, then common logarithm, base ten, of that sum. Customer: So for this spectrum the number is 2.00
